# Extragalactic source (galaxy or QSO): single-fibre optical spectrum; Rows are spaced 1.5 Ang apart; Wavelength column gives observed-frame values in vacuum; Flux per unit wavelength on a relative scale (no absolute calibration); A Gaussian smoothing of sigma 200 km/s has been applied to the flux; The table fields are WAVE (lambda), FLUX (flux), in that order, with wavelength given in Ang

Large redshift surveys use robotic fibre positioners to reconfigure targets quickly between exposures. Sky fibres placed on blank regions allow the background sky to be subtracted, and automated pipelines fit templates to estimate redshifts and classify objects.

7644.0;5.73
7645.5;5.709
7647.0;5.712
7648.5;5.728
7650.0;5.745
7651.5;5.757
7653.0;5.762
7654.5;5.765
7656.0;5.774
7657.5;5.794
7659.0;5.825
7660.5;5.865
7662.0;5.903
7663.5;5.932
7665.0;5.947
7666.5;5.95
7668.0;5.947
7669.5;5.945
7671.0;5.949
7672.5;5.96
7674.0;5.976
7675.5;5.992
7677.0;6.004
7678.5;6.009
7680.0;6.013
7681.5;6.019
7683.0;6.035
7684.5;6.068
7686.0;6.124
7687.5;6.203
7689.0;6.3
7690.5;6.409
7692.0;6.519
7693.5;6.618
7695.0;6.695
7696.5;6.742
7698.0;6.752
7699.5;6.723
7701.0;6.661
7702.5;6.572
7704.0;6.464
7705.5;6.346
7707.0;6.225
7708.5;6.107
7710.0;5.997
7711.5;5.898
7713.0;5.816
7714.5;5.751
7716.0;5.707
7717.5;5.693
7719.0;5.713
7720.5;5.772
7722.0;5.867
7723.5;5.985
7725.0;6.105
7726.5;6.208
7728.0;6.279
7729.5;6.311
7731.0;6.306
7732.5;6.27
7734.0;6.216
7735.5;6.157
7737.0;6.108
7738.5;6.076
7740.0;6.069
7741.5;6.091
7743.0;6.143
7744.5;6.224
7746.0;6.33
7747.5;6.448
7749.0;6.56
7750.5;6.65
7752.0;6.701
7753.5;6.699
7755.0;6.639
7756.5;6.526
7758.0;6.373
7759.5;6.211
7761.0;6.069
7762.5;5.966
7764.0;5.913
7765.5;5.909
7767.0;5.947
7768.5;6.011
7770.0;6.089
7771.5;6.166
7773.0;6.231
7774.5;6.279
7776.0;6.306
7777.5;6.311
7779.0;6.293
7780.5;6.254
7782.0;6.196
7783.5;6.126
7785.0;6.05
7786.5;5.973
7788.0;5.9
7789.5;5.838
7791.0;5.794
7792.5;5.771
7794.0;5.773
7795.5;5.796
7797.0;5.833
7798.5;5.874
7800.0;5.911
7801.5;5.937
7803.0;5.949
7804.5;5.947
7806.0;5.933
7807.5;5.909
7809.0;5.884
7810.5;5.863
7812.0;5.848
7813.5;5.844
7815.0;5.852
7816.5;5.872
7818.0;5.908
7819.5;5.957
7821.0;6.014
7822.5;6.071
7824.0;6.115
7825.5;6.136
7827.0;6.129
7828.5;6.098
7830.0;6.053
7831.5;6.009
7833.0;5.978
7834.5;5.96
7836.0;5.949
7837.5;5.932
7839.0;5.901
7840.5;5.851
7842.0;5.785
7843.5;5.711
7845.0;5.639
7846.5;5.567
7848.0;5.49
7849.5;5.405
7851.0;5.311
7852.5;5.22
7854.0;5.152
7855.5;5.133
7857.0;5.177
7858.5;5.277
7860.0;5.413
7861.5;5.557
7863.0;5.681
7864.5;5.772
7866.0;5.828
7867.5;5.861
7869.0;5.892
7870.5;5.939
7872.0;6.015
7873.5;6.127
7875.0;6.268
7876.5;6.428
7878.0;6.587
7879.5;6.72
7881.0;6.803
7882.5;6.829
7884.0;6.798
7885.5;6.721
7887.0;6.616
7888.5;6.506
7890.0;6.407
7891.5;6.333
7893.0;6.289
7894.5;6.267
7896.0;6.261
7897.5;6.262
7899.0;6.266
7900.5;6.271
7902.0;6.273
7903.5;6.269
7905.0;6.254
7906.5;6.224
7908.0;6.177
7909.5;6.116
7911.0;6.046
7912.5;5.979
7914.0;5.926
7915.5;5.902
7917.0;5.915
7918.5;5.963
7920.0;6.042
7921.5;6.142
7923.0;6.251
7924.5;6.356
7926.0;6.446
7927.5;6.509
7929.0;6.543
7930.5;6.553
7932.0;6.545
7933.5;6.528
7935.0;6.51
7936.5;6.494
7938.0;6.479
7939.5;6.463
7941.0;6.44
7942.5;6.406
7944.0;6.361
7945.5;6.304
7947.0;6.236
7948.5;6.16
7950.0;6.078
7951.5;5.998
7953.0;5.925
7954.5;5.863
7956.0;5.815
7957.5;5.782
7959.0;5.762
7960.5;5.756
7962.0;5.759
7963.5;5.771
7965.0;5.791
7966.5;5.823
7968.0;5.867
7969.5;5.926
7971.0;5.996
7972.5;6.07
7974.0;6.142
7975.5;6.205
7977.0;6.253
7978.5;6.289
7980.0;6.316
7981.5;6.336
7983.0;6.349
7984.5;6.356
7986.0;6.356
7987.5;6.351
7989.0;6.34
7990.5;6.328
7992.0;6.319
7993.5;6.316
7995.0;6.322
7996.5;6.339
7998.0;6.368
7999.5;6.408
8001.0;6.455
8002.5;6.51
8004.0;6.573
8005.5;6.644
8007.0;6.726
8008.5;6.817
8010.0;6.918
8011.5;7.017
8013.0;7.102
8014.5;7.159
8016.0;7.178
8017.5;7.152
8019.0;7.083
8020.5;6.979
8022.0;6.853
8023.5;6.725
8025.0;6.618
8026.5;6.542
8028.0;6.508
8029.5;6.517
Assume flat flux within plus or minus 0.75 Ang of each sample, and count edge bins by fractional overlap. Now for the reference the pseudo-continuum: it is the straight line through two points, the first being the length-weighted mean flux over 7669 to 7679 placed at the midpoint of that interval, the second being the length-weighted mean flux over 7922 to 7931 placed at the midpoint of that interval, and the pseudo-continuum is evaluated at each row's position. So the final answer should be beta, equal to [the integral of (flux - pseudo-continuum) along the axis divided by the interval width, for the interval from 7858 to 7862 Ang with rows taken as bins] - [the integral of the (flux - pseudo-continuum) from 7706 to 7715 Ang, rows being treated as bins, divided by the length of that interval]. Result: -0.84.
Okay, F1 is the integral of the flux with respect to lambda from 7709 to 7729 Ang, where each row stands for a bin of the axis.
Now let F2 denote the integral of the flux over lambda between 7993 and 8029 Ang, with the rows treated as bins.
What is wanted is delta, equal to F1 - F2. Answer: -124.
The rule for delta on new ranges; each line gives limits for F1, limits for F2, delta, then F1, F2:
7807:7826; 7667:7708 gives -144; 113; 257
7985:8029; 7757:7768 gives 226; 293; 67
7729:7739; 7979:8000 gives -71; 62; 133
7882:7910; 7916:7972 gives -166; 178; 344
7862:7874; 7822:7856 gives -126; 71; 196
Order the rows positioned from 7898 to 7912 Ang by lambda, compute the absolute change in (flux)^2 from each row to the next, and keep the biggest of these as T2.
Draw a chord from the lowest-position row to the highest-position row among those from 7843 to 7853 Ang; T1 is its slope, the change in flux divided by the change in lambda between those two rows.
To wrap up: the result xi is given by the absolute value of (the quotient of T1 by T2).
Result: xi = 0.06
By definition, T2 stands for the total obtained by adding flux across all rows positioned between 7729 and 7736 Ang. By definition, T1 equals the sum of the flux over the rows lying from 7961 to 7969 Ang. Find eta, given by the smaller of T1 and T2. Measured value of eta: 29.0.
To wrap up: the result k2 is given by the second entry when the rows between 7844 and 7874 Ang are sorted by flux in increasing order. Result 5.152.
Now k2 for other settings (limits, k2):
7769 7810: 5.773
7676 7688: 6.009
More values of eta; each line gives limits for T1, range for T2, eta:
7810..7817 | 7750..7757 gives 29.3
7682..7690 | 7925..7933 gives 30.7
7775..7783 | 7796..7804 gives 29.5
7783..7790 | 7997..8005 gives 29.9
